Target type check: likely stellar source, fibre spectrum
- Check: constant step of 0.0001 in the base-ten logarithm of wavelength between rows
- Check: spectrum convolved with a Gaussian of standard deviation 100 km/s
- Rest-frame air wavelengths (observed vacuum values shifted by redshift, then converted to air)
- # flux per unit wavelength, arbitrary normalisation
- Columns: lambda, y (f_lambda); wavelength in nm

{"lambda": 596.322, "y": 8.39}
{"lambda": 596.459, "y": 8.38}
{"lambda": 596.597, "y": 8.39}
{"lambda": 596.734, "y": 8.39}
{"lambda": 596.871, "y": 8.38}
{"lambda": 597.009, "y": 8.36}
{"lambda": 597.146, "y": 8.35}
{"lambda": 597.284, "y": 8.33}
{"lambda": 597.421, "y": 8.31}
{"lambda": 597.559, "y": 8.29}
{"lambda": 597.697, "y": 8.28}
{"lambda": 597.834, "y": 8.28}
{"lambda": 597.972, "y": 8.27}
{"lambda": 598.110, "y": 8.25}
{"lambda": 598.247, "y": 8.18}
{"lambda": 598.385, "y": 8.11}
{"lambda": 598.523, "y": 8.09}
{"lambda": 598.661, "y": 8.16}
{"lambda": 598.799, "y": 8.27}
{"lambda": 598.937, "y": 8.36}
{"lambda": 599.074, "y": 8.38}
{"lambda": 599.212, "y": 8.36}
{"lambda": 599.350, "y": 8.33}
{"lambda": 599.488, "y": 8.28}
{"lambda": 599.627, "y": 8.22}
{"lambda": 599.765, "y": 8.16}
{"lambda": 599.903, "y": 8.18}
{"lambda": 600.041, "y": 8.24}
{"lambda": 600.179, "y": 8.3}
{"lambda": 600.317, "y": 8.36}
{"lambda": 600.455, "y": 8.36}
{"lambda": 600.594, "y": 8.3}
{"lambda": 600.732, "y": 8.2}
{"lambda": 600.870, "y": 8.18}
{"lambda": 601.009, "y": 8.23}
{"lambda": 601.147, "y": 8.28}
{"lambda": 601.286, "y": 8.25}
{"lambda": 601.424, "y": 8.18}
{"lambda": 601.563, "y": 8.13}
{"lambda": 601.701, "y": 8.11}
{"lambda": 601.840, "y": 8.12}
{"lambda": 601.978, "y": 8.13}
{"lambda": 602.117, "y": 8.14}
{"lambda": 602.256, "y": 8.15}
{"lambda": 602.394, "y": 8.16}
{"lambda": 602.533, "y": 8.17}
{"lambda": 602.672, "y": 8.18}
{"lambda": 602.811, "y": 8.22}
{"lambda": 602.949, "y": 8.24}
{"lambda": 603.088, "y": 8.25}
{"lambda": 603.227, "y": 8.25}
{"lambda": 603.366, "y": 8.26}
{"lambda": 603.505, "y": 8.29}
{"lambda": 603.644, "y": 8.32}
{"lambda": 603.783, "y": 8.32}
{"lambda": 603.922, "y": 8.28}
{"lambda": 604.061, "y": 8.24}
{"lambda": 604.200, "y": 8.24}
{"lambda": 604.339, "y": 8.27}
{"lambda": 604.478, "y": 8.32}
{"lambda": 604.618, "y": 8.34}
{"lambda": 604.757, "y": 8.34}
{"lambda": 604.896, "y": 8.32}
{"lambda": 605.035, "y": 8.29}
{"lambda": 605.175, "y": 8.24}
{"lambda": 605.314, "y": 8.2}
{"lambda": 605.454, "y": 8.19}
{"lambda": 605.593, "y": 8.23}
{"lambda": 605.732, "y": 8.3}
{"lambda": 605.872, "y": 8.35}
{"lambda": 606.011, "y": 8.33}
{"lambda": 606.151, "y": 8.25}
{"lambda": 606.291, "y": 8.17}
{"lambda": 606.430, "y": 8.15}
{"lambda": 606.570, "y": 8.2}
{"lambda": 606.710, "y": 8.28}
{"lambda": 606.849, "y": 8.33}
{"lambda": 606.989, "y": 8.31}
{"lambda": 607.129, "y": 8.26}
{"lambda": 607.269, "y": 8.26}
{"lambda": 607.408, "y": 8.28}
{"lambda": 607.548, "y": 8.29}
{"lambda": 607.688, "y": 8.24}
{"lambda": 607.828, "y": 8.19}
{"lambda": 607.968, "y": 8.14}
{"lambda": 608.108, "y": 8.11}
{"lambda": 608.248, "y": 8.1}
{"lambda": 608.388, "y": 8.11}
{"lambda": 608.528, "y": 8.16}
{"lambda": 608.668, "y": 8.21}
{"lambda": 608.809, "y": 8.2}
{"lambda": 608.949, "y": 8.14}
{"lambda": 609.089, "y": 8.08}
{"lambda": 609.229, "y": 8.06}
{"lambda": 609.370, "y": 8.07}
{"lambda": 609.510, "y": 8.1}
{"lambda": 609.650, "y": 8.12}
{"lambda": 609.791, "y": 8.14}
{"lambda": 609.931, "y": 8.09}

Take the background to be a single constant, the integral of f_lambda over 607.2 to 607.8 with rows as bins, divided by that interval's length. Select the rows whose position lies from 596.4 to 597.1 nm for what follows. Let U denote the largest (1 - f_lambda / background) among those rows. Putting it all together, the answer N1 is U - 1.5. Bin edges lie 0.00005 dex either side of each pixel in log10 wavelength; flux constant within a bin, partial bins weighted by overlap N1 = -1.51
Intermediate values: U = -0.011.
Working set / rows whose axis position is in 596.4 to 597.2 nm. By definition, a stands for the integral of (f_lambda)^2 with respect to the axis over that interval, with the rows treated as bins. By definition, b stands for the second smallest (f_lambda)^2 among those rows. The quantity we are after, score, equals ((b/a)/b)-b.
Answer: -69.9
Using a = 56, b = 69.9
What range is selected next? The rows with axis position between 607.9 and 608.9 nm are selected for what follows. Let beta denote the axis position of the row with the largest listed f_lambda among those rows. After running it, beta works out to 608.668 nm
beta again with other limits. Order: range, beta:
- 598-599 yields 598.937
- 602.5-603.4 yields 603.366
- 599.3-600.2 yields 599.350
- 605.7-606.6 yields 605.872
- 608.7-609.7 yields 608.809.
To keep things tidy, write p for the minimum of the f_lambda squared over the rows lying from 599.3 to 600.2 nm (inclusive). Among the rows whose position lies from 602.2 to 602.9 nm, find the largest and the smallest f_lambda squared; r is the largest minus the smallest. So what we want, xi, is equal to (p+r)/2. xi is 33.9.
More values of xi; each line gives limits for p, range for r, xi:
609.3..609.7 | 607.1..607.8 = 33.0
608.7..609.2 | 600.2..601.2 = 34.1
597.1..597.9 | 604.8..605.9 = 35.6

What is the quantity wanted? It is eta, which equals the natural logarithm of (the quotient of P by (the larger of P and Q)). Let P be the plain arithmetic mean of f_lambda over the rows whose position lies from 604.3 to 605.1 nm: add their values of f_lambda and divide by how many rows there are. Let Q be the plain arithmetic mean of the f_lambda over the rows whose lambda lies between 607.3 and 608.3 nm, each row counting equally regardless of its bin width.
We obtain 0.000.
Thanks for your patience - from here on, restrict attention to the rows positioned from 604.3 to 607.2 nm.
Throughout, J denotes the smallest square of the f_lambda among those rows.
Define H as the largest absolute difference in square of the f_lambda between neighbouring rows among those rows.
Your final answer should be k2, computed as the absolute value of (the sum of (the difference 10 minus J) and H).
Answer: 55.1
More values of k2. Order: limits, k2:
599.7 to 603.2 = 54.1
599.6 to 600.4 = 55.6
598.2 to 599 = 53.6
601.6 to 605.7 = 54.9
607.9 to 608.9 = 54.8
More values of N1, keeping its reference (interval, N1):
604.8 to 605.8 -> -1.49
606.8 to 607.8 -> -1.50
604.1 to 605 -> -1.50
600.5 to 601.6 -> -1.48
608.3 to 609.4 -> -1.47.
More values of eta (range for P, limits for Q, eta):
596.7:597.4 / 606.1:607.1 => 0.000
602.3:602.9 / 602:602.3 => 0.000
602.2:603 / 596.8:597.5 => -0.019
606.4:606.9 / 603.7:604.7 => -0.006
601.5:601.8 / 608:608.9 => -0.003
